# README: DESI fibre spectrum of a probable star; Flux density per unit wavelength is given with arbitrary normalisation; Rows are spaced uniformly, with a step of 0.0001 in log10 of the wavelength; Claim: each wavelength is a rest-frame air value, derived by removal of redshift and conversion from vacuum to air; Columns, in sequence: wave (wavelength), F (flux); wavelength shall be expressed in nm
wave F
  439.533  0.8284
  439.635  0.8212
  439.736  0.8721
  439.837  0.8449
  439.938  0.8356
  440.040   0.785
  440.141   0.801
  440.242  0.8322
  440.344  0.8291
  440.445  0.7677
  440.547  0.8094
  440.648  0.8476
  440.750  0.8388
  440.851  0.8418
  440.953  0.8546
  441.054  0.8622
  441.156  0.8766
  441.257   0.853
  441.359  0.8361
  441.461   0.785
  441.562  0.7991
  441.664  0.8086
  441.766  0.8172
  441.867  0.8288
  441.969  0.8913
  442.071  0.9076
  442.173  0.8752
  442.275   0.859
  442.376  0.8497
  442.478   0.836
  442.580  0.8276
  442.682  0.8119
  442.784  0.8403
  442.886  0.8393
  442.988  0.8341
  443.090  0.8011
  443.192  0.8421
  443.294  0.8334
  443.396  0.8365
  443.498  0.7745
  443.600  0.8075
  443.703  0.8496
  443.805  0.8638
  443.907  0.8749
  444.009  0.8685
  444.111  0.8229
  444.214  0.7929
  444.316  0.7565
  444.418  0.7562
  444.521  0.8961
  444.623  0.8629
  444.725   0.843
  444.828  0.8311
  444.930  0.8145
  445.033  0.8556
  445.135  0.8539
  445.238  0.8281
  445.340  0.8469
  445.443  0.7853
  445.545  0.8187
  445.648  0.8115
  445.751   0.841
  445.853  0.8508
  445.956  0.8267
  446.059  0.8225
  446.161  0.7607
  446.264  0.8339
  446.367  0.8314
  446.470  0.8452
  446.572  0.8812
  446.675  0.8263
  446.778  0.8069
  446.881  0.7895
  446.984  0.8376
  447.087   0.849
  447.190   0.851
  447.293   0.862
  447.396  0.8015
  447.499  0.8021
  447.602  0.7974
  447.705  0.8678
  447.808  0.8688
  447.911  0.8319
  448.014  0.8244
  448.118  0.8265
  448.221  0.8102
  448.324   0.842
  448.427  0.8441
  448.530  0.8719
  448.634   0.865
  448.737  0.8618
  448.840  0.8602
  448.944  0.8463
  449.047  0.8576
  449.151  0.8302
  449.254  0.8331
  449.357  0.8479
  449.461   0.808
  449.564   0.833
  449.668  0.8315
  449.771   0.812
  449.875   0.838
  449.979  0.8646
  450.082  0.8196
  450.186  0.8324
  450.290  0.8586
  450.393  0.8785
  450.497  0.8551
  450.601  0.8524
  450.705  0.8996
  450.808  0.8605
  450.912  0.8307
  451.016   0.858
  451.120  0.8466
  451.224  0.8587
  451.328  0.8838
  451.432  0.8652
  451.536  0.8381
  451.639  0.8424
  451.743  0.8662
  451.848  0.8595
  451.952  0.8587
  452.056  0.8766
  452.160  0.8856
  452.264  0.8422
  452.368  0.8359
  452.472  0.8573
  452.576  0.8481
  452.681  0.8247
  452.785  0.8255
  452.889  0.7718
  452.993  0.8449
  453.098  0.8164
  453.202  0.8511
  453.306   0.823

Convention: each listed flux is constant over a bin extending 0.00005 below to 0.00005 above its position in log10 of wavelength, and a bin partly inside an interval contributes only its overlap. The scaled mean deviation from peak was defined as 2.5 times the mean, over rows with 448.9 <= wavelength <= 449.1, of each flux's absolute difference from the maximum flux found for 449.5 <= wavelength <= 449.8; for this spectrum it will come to 0.05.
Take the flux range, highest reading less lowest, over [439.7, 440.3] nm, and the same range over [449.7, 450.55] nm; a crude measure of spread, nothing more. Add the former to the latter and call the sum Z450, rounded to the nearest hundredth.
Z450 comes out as 0.15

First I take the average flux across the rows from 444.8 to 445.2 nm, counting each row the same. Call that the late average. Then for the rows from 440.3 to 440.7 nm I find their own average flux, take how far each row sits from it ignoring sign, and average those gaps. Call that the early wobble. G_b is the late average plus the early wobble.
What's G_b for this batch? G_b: 0.86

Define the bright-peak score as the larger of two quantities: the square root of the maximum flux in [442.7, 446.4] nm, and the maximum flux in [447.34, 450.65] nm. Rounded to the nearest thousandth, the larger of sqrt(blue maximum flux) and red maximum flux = 0.947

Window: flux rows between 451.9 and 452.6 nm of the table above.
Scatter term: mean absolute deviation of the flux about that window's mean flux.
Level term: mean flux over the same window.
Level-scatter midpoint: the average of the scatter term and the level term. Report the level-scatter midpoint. 0.436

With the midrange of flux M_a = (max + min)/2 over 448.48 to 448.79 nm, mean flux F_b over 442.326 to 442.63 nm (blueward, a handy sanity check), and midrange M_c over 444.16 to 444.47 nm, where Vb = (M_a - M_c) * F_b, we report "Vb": 0.077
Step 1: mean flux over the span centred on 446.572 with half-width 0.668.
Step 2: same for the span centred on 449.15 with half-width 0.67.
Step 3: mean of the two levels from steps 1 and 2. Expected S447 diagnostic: 0.835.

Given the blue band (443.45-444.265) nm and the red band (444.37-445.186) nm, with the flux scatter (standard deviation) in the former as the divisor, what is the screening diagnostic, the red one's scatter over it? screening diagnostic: 1.1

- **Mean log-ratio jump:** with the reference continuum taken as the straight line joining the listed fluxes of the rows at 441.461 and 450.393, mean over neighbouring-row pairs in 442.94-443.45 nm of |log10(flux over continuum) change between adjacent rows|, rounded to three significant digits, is 0.0113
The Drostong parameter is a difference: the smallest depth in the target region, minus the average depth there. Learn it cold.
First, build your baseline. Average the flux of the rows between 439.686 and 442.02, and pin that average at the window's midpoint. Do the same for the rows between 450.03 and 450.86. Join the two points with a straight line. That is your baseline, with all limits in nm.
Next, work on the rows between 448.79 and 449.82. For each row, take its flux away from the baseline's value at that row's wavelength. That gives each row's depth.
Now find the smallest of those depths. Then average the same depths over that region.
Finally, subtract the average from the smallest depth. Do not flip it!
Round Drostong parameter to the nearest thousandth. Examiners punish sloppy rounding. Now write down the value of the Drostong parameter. -0.025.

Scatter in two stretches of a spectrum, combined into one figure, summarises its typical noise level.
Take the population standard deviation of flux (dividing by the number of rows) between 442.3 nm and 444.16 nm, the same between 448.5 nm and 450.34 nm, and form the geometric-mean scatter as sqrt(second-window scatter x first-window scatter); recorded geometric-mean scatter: 0.021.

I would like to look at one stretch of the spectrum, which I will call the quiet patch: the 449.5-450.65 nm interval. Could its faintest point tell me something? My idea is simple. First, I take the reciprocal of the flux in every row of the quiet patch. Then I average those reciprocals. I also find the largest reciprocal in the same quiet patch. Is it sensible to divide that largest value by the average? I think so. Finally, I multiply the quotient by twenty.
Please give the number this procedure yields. 20.8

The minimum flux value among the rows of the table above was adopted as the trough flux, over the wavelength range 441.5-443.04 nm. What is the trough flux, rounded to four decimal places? 0.7991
